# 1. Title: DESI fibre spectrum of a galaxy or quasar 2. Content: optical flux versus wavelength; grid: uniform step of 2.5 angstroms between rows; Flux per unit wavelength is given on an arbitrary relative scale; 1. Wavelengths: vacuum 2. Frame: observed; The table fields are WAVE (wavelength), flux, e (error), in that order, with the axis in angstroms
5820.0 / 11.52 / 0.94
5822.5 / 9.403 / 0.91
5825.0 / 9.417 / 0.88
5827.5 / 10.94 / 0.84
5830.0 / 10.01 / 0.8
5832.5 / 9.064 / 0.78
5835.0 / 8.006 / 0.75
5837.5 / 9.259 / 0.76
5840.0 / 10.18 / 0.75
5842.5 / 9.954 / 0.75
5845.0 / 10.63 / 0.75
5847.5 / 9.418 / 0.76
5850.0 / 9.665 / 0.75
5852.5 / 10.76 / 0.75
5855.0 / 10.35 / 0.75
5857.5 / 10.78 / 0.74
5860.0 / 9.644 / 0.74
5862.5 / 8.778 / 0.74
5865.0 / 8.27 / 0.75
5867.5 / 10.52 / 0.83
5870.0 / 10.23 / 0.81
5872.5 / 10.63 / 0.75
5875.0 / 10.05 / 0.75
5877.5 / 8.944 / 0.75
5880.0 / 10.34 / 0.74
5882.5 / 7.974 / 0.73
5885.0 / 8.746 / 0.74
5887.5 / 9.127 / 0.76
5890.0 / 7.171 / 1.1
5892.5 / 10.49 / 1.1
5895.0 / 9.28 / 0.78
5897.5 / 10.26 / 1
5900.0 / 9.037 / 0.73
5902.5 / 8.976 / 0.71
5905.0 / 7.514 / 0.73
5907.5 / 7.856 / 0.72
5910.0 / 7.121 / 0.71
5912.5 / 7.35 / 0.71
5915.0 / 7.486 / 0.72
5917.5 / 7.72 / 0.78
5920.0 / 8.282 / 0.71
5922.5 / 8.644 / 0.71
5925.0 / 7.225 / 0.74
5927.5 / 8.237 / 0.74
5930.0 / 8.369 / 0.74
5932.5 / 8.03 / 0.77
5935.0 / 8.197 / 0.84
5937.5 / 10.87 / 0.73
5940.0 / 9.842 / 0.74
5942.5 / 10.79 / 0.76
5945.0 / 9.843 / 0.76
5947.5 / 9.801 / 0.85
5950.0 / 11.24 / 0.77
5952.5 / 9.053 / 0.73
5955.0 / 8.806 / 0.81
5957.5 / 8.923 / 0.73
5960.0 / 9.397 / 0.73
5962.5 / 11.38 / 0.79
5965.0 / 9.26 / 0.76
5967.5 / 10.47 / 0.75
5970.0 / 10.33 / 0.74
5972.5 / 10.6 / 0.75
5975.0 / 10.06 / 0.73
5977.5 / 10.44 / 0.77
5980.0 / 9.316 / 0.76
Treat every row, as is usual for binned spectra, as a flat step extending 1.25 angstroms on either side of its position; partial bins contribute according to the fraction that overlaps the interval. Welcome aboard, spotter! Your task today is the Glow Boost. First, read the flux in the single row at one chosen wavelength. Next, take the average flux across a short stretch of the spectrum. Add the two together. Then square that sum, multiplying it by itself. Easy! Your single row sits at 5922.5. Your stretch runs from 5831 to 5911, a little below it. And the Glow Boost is 324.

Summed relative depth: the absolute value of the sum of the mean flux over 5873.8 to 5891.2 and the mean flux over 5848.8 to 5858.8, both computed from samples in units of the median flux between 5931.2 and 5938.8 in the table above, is 2.35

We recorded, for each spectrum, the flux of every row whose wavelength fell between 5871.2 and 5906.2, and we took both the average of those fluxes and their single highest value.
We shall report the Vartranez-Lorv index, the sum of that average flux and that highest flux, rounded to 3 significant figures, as 19.8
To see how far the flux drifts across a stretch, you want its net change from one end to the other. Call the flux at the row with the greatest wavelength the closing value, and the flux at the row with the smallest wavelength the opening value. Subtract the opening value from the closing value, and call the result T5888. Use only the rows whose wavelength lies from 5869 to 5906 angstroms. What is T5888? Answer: -2.7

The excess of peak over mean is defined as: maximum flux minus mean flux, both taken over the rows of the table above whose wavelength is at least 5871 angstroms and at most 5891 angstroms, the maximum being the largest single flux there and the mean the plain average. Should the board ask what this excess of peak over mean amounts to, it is 1.5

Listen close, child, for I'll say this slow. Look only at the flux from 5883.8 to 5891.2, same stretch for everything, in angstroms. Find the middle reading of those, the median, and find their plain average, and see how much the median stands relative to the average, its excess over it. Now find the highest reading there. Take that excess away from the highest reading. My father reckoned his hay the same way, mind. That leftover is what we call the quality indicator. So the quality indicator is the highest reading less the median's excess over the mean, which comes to 8.7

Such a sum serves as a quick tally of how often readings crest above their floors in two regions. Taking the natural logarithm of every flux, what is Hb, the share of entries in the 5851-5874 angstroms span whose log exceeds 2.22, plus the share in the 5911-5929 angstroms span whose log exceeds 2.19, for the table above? 0.78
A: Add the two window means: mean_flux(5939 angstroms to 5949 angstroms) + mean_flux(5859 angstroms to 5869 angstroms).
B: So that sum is 19.4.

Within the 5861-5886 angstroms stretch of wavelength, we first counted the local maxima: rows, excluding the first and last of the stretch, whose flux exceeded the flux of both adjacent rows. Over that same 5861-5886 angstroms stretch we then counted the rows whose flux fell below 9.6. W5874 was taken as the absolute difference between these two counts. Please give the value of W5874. 2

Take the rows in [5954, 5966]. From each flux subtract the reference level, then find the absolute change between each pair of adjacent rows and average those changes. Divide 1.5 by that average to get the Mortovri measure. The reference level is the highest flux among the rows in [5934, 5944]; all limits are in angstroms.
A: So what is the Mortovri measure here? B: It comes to 1.3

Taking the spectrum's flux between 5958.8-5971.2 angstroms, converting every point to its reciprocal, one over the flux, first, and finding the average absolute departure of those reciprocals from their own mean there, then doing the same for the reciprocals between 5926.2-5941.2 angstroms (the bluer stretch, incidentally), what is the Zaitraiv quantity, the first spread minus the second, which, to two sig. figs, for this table -0.0045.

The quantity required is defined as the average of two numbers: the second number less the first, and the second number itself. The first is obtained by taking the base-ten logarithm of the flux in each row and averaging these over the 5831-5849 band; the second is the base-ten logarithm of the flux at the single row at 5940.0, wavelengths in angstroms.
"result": 0.505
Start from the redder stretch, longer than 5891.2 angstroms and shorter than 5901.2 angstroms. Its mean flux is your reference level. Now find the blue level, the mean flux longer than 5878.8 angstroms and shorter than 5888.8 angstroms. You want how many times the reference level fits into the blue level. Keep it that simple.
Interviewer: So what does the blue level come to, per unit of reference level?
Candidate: 0.93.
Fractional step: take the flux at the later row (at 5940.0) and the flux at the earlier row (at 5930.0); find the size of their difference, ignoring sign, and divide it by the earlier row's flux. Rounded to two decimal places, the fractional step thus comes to 0.18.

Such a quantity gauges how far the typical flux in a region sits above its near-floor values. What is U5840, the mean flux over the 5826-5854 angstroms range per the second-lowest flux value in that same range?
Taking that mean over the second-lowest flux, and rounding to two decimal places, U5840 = 1.08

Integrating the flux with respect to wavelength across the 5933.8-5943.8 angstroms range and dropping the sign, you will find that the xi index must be 99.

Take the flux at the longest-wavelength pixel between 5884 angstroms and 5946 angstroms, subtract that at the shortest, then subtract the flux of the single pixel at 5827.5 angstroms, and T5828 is -10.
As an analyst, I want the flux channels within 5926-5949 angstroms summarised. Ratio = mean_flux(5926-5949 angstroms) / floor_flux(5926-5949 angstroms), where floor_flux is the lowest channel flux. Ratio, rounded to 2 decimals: 1.16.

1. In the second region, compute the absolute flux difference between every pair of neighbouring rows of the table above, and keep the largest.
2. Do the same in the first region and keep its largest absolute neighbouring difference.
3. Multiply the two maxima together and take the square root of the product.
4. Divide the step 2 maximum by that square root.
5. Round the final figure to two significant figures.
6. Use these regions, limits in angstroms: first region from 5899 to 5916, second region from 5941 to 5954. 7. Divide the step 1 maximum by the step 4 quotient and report 2.7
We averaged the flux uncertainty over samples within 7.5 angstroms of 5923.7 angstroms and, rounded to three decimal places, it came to 0.737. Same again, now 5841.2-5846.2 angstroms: 0.750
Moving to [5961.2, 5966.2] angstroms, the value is 0.775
